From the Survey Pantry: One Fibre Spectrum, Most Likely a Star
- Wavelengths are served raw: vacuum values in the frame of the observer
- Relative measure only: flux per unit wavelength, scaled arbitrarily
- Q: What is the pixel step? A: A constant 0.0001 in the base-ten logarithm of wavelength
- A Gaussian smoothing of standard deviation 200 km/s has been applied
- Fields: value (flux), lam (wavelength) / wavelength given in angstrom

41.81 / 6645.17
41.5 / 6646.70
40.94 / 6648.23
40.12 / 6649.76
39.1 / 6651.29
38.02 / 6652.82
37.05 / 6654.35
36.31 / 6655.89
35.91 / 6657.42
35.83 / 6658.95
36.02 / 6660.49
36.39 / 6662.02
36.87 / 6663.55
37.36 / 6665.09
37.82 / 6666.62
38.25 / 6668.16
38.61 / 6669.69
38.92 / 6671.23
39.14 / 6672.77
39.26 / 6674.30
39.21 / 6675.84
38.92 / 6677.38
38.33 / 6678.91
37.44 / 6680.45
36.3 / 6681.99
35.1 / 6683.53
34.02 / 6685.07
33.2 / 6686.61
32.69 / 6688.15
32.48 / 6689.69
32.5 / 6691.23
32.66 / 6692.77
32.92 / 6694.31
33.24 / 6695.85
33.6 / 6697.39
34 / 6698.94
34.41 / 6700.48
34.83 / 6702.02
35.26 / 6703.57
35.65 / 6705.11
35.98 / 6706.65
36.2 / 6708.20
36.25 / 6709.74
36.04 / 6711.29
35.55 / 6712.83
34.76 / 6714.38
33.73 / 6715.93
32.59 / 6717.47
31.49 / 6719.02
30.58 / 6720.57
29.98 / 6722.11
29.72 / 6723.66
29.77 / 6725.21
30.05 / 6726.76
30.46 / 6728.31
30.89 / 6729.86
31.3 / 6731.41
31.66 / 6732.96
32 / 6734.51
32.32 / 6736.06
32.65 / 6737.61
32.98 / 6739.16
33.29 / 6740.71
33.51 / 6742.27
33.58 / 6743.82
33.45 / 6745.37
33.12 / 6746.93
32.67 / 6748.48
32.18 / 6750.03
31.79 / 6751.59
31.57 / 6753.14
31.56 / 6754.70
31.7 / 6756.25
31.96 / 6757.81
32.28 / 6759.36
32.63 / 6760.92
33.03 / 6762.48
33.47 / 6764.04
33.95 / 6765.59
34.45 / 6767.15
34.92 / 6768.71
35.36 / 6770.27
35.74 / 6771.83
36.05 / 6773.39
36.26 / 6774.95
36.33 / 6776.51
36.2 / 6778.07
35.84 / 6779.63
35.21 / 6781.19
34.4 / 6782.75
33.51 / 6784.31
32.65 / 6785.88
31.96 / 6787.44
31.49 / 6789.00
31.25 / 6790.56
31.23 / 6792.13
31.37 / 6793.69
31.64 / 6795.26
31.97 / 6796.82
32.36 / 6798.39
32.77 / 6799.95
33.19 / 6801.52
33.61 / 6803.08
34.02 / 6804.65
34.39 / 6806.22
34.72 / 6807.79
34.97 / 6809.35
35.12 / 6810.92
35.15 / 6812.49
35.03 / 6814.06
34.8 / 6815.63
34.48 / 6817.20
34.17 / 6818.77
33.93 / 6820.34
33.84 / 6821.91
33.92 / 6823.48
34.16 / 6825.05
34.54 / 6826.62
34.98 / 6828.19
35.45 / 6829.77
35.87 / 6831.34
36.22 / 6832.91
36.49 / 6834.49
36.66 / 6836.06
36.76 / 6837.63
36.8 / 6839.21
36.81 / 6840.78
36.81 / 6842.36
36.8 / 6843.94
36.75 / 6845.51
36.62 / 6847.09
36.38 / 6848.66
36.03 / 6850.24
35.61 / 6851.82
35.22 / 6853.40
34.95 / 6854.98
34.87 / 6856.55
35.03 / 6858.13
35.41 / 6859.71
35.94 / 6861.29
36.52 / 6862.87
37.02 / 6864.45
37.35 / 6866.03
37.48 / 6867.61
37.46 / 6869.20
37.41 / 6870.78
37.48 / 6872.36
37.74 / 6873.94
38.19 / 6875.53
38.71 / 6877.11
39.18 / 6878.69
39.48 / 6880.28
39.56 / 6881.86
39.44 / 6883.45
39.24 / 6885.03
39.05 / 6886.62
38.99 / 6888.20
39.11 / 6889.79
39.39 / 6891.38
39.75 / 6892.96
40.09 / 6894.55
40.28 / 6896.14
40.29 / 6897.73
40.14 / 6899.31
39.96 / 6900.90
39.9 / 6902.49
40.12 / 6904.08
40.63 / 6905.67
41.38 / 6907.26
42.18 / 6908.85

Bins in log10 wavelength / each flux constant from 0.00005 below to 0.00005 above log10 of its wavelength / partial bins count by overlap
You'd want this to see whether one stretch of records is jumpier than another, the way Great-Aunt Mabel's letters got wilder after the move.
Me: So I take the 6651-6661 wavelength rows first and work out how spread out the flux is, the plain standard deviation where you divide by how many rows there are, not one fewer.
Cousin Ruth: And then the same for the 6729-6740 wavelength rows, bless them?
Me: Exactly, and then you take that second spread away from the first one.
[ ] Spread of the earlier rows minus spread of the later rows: 0.47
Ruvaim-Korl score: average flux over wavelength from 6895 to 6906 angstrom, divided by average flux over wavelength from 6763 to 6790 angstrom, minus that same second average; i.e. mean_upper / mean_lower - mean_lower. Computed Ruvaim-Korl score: -33.4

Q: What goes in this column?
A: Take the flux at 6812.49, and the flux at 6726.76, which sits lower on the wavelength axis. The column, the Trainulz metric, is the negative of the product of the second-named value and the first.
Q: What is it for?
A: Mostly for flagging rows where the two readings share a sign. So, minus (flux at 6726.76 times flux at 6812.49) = -1056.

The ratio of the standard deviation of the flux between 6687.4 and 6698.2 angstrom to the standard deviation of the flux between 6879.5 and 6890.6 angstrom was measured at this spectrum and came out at 1.8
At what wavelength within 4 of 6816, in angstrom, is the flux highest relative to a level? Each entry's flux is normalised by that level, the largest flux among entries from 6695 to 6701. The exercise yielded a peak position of 6812.49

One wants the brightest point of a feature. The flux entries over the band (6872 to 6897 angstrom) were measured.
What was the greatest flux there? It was 40.28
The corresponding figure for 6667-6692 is 39.26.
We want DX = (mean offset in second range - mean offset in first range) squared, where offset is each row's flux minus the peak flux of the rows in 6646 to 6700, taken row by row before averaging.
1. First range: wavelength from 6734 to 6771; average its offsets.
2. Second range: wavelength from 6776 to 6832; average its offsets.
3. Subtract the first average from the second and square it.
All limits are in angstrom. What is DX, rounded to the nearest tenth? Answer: 0.9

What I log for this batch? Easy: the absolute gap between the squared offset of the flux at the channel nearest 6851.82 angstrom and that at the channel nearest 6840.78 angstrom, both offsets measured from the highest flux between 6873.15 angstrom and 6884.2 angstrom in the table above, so 8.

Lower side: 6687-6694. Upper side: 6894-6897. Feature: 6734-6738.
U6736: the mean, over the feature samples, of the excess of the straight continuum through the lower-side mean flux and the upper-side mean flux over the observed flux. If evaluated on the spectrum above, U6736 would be 2.0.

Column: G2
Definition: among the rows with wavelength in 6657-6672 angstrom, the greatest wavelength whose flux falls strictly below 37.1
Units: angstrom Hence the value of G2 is 6663.55 angstrom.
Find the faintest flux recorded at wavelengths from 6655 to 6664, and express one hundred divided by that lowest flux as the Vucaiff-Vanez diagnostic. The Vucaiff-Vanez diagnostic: 2.79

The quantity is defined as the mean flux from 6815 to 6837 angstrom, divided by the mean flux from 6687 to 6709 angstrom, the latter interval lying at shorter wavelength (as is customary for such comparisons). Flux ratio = 1.03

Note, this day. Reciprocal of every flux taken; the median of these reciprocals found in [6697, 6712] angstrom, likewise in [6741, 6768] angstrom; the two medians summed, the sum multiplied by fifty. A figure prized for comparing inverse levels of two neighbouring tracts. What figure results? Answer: 2.94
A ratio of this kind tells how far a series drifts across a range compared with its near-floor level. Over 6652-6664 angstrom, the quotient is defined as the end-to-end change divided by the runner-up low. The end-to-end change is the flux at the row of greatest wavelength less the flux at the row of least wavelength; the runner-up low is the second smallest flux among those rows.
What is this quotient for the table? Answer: -0.03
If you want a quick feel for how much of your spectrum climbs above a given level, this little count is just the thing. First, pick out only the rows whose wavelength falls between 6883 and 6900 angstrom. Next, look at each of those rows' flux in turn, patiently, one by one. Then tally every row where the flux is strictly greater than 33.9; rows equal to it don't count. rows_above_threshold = 11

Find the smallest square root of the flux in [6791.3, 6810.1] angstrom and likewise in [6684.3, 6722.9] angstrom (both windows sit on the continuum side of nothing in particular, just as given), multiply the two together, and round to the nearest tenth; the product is 30.6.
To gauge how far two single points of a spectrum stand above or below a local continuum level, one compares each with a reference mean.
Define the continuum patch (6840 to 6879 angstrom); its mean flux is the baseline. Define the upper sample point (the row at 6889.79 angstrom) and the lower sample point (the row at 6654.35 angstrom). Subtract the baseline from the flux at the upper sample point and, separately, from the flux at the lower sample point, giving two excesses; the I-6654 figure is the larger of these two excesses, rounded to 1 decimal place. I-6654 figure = 2.4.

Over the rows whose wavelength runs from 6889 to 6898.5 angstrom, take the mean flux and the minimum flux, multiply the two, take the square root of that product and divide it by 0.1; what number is 395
